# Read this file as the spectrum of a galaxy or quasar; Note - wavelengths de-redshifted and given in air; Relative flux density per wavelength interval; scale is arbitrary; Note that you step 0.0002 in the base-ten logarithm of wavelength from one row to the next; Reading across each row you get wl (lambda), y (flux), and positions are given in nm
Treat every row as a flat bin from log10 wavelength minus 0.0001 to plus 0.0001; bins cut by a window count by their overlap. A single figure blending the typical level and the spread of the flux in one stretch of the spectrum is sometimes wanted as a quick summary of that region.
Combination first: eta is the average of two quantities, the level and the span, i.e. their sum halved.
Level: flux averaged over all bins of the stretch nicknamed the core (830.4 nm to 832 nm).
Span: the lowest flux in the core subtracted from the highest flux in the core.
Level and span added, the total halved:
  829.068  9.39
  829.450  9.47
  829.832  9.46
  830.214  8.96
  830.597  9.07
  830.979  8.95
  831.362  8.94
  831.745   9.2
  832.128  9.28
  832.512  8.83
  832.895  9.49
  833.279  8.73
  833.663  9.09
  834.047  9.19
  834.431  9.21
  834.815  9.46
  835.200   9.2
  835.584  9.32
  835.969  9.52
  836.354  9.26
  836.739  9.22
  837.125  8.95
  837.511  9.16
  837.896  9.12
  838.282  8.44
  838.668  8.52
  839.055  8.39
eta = 4.65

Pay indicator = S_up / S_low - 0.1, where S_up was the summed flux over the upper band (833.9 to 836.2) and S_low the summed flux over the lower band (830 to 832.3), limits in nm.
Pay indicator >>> 0.928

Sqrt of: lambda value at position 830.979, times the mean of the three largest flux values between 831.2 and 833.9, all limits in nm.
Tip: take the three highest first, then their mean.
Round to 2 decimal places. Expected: 9.13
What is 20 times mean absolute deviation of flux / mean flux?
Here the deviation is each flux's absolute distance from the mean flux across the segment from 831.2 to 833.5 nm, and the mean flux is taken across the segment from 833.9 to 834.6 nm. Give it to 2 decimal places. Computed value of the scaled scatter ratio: 0.53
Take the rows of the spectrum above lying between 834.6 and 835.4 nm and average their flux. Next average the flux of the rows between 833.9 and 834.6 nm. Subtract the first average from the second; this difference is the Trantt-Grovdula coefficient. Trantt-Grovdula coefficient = -0.13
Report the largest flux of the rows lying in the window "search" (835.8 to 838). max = 9.52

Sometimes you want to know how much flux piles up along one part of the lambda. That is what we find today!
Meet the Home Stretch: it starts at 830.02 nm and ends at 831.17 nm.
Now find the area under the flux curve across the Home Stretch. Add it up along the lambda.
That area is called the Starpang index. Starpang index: 10.3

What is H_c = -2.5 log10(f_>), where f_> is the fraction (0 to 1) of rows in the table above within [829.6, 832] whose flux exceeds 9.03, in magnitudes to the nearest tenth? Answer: 0.8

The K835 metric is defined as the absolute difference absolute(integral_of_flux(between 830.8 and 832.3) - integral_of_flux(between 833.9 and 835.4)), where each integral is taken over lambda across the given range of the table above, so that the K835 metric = 0.3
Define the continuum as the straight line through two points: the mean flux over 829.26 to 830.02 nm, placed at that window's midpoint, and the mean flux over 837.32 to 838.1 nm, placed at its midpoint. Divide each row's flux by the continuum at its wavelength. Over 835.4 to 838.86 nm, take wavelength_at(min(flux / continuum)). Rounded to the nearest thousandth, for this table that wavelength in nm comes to 838.282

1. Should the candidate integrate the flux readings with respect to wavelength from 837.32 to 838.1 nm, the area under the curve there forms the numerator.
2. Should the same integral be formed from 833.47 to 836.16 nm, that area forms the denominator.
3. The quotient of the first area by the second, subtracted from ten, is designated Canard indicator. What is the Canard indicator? 9.7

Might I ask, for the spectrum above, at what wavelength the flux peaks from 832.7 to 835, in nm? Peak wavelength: 832.895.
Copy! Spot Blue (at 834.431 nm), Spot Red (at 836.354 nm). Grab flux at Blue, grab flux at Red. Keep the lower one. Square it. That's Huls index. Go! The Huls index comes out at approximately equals 85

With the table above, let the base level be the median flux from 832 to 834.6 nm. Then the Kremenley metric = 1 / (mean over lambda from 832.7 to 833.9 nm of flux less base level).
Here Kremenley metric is -12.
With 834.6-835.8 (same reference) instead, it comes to 7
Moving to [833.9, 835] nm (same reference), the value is 10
